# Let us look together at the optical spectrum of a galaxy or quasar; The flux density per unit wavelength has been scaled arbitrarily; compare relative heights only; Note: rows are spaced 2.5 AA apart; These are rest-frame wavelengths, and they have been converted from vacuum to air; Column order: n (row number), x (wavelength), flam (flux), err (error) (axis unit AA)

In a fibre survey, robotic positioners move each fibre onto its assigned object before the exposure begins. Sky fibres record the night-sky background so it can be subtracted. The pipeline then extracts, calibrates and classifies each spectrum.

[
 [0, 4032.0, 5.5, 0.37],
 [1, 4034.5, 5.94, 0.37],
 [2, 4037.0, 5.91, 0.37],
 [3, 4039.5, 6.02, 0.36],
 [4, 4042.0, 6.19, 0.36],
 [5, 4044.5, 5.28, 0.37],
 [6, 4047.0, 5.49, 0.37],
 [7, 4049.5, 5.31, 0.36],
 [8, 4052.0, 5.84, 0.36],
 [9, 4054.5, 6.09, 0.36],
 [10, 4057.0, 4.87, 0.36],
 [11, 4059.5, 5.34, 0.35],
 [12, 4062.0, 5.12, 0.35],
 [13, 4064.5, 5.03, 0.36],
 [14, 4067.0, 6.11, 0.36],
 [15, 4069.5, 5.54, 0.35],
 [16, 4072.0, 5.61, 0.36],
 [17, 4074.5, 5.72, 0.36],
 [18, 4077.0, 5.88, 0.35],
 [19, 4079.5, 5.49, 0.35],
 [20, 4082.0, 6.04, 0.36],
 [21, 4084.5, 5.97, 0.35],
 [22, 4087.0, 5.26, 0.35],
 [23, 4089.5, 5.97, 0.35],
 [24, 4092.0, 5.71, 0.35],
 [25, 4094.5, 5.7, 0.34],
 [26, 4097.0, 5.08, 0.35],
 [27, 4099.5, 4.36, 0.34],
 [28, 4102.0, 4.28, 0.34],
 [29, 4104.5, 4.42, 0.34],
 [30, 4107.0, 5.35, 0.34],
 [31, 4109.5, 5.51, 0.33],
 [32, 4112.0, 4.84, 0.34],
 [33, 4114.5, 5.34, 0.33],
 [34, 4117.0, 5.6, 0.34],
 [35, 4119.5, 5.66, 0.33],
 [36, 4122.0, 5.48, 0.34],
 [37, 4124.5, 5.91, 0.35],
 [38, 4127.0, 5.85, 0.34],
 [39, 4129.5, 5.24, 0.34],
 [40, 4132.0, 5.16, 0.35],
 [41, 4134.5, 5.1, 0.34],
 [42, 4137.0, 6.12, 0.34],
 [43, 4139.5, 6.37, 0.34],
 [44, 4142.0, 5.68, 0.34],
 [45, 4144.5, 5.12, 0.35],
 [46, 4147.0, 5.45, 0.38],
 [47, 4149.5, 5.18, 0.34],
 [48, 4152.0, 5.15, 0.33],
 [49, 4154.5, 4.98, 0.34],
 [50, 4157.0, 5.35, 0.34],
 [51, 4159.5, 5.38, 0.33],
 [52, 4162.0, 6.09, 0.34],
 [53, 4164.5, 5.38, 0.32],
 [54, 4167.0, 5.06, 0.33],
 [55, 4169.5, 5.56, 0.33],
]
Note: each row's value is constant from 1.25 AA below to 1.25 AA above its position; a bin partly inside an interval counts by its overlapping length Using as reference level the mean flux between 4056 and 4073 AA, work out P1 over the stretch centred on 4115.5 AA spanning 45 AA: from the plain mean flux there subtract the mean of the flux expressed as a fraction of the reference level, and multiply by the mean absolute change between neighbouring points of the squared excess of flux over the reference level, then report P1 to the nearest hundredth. 1.04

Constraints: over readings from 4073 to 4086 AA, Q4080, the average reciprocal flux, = 0.172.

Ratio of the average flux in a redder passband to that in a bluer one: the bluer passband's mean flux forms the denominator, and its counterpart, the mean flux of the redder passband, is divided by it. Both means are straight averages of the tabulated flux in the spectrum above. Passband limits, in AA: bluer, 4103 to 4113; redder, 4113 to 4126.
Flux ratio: 1.11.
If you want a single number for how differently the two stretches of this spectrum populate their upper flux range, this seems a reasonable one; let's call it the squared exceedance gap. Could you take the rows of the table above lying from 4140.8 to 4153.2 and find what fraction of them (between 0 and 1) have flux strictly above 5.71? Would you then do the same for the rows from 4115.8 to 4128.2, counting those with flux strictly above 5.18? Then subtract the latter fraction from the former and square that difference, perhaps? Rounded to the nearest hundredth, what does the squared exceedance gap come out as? 1.00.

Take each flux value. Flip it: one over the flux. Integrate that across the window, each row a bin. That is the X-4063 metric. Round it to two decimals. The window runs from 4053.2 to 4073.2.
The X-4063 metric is 3.68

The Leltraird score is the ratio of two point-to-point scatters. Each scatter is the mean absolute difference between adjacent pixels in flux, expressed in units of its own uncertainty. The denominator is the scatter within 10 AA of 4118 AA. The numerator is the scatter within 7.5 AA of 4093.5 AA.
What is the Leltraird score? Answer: 1.34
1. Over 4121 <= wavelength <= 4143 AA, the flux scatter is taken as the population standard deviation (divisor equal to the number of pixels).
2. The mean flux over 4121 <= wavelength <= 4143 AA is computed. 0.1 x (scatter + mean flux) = 0.608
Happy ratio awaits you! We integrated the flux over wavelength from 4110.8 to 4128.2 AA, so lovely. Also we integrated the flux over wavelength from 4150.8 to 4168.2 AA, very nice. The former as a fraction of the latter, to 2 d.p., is 1.03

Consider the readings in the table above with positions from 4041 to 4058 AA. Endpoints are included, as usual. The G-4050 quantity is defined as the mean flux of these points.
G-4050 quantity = 5.58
